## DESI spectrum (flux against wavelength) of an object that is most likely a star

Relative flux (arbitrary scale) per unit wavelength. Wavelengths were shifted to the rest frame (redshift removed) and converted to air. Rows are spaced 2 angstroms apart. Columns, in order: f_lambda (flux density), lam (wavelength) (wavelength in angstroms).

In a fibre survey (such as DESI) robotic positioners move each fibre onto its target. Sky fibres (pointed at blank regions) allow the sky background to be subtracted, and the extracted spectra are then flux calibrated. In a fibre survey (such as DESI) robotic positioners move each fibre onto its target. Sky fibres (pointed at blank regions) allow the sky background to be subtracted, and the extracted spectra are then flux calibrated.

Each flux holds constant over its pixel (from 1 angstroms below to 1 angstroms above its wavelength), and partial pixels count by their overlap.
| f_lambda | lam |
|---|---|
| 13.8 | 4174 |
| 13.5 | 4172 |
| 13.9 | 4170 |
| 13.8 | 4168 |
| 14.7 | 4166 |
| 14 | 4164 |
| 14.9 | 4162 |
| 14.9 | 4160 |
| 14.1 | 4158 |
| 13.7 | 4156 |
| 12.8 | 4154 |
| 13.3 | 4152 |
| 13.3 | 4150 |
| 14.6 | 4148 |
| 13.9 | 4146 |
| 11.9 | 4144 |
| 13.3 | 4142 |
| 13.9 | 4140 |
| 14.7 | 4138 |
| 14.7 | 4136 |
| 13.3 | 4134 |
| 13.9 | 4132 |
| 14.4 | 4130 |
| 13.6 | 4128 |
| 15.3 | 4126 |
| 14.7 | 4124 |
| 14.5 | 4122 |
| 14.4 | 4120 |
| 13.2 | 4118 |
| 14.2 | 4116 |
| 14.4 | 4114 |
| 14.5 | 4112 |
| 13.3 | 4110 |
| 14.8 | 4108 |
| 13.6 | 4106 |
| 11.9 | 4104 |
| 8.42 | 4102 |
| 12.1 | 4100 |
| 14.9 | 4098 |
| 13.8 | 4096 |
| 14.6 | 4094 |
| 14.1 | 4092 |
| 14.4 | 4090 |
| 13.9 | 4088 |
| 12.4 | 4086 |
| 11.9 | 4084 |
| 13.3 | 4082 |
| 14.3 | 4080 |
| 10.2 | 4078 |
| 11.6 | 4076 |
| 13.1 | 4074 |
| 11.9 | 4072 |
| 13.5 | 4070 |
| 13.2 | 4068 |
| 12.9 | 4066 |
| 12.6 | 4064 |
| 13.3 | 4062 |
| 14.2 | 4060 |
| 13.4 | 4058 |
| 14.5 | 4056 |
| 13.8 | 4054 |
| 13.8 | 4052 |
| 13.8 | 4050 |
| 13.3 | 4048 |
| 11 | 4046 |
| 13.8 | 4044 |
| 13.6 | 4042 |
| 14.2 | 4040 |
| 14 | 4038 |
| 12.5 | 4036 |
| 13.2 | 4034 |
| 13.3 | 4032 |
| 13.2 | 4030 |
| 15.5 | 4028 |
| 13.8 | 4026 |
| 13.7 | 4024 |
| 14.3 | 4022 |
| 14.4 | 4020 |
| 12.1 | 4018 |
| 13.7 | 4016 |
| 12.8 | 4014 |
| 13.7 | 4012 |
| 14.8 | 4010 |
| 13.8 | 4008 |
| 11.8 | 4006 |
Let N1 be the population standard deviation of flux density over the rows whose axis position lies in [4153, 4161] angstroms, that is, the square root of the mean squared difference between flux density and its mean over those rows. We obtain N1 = 0.76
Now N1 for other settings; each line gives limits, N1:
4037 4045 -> 0.22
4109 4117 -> 0.47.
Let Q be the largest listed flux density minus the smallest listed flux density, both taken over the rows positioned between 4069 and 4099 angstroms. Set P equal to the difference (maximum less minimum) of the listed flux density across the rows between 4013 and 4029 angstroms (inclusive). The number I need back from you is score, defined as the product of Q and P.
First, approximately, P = 3.4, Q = 4.7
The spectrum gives 16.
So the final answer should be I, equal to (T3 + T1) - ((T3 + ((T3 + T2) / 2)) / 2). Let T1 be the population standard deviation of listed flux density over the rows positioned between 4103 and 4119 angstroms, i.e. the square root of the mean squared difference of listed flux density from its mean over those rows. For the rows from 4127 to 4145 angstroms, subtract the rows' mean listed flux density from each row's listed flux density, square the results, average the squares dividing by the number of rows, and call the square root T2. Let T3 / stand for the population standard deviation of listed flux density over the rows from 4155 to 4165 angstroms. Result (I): 0.80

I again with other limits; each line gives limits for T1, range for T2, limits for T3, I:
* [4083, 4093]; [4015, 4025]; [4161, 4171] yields 0.90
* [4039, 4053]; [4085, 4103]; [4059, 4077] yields 0.71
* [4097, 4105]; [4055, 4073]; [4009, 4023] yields 2.33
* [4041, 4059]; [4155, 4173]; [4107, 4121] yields 0.94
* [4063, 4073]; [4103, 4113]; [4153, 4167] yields 0.47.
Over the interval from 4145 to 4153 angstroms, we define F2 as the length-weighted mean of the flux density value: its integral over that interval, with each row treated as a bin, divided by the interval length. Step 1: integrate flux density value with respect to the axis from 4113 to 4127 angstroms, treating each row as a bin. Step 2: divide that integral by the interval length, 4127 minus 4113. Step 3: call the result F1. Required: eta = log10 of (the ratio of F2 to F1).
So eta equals -0.02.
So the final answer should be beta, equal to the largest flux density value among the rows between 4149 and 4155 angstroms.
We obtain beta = 13.3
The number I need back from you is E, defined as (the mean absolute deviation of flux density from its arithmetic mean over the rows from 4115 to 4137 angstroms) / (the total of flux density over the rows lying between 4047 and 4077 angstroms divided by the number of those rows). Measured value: 0.038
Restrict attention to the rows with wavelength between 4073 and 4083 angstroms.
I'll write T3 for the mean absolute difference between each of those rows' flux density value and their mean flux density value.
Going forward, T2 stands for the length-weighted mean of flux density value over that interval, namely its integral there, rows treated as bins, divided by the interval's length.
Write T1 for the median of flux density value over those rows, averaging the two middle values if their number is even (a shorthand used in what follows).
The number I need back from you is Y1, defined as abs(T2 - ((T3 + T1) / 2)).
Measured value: 5.31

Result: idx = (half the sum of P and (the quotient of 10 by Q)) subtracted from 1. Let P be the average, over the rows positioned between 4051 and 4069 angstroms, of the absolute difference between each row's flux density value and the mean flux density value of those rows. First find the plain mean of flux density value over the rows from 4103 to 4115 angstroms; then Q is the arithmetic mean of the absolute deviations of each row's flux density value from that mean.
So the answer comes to -5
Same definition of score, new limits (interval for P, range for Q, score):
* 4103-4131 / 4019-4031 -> 8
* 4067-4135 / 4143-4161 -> 21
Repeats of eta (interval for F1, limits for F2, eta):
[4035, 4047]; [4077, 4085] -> -0.03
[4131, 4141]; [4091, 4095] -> 0.01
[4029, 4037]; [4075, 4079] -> -0.08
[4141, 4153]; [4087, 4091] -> 0.02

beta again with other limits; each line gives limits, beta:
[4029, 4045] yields 14.2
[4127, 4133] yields 14.4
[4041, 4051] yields 13.8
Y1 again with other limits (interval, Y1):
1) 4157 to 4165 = 7.01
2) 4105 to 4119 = 6.63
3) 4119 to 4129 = 7.05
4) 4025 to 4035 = 6.81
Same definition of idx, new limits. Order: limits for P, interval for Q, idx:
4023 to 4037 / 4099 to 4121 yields -3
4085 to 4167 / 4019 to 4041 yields -8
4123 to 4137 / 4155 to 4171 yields -11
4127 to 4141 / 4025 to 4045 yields -8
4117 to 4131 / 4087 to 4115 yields -4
